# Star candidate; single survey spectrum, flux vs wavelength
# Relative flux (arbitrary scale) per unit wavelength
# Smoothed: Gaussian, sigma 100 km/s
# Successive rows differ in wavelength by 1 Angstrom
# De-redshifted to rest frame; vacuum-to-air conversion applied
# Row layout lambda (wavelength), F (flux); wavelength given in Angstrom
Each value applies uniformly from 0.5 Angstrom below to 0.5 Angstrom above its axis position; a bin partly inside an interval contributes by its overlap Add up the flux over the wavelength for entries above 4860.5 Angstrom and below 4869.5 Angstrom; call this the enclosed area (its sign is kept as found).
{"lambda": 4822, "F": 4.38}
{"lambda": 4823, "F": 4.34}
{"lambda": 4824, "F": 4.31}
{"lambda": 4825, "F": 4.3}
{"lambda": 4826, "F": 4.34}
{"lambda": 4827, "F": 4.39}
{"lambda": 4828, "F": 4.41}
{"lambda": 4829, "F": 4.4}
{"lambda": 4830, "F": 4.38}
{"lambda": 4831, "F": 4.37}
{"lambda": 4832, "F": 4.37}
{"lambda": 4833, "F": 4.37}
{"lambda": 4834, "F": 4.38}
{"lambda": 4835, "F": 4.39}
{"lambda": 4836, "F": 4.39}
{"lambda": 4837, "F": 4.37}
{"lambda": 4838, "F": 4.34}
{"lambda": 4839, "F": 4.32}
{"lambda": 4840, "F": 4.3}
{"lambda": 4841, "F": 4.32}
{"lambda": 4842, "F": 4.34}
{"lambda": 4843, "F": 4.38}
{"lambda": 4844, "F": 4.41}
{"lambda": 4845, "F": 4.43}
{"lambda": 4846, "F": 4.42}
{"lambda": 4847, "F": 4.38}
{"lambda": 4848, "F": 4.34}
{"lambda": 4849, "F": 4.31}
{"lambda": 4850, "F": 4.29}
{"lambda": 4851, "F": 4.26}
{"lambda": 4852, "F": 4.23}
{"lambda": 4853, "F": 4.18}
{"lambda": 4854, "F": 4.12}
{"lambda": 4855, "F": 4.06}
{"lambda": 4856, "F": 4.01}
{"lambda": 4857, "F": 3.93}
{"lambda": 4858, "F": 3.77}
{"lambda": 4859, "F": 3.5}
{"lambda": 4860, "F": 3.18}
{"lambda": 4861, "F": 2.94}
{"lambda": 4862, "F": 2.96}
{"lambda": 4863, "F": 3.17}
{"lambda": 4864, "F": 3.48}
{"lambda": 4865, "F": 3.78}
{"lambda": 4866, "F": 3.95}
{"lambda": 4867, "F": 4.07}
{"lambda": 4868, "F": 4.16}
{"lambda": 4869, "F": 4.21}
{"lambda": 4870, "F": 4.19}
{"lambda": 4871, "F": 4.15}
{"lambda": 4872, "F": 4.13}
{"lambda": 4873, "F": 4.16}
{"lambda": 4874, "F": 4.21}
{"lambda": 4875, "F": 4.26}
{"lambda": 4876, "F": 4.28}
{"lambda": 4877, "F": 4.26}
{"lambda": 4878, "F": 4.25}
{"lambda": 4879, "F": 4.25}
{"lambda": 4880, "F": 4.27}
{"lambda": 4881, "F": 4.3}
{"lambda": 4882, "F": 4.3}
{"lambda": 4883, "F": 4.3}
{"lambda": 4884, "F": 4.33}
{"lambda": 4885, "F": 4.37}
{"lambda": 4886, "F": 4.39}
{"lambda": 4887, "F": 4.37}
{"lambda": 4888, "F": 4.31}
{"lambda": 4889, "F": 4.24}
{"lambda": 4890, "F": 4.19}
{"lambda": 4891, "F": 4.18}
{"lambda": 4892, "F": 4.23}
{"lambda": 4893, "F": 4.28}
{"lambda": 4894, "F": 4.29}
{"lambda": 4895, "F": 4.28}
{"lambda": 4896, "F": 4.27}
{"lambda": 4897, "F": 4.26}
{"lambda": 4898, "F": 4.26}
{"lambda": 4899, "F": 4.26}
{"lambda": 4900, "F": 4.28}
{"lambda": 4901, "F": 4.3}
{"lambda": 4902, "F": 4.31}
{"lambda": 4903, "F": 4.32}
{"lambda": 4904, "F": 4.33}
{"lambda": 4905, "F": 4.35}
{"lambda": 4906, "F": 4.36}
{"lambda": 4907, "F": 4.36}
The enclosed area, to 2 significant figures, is 33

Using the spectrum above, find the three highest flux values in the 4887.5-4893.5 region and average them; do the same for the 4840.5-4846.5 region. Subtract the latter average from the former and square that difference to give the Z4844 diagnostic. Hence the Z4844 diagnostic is 0.021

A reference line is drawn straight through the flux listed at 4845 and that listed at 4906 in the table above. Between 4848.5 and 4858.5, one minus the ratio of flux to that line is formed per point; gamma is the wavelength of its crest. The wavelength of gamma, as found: 4858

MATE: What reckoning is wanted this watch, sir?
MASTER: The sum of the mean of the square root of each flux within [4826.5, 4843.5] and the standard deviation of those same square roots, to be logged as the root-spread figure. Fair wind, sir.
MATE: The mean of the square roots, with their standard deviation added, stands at 2.097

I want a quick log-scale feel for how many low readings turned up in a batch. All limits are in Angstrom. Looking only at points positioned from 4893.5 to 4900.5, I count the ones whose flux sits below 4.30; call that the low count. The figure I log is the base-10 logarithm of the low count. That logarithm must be 0.85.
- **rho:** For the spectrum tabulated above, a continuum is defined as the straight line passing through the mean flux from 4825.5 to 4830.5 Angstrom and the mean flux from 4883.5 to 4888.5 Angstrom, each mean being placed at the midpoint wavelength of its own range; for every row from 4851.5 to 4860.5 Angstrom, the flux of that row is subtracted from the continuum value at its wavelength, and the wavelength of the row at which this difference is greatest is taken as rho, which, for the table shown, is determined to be 4860 Angstrom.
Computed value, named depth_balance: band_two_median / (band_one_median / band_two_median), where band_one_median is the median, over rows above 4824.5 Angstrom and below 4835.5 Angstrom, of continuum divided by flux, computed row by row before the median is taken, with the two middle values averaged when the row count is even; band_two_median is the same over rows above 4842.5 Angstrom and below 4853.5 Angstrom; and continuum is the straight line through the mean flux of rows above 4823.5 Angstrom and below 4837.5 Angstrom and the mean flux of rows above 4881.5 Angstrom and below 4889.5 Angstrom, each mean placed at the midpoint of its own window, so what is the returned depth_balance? 1.010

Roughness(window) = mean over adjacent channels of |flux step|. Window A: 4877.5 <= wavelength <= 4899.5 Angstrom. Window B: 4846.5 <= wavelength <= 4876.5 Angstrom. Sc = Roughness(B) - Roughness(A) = 0.078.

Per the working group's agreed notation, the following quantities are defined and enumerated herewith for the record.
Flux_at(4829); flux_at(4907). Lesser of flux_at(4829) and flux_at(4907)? 4.36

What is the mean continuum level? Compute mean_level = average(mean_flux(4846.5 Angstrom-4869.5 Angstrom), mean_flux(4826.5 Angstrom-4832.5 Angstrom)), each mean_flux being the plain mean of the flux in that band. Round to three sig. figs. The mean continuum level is 4.13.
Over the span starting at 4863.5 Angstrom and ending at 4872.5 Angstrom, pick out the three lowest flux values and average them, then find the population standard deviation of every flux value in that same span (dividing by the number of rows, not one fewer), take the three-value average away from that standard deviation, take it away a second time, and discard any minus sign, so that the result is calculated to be 7.2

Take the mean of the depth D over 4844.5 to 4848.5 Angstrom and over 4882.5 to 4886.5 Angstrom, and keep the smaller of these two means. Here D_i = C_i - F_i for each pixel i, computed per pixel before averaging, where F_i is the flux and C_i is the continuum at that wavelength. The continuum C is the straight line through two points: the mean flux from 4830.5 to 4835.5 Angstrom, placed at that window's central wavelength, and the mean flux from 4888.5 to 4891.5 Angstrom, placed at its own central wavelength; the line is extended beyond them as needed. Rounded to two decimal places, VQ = -0.13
